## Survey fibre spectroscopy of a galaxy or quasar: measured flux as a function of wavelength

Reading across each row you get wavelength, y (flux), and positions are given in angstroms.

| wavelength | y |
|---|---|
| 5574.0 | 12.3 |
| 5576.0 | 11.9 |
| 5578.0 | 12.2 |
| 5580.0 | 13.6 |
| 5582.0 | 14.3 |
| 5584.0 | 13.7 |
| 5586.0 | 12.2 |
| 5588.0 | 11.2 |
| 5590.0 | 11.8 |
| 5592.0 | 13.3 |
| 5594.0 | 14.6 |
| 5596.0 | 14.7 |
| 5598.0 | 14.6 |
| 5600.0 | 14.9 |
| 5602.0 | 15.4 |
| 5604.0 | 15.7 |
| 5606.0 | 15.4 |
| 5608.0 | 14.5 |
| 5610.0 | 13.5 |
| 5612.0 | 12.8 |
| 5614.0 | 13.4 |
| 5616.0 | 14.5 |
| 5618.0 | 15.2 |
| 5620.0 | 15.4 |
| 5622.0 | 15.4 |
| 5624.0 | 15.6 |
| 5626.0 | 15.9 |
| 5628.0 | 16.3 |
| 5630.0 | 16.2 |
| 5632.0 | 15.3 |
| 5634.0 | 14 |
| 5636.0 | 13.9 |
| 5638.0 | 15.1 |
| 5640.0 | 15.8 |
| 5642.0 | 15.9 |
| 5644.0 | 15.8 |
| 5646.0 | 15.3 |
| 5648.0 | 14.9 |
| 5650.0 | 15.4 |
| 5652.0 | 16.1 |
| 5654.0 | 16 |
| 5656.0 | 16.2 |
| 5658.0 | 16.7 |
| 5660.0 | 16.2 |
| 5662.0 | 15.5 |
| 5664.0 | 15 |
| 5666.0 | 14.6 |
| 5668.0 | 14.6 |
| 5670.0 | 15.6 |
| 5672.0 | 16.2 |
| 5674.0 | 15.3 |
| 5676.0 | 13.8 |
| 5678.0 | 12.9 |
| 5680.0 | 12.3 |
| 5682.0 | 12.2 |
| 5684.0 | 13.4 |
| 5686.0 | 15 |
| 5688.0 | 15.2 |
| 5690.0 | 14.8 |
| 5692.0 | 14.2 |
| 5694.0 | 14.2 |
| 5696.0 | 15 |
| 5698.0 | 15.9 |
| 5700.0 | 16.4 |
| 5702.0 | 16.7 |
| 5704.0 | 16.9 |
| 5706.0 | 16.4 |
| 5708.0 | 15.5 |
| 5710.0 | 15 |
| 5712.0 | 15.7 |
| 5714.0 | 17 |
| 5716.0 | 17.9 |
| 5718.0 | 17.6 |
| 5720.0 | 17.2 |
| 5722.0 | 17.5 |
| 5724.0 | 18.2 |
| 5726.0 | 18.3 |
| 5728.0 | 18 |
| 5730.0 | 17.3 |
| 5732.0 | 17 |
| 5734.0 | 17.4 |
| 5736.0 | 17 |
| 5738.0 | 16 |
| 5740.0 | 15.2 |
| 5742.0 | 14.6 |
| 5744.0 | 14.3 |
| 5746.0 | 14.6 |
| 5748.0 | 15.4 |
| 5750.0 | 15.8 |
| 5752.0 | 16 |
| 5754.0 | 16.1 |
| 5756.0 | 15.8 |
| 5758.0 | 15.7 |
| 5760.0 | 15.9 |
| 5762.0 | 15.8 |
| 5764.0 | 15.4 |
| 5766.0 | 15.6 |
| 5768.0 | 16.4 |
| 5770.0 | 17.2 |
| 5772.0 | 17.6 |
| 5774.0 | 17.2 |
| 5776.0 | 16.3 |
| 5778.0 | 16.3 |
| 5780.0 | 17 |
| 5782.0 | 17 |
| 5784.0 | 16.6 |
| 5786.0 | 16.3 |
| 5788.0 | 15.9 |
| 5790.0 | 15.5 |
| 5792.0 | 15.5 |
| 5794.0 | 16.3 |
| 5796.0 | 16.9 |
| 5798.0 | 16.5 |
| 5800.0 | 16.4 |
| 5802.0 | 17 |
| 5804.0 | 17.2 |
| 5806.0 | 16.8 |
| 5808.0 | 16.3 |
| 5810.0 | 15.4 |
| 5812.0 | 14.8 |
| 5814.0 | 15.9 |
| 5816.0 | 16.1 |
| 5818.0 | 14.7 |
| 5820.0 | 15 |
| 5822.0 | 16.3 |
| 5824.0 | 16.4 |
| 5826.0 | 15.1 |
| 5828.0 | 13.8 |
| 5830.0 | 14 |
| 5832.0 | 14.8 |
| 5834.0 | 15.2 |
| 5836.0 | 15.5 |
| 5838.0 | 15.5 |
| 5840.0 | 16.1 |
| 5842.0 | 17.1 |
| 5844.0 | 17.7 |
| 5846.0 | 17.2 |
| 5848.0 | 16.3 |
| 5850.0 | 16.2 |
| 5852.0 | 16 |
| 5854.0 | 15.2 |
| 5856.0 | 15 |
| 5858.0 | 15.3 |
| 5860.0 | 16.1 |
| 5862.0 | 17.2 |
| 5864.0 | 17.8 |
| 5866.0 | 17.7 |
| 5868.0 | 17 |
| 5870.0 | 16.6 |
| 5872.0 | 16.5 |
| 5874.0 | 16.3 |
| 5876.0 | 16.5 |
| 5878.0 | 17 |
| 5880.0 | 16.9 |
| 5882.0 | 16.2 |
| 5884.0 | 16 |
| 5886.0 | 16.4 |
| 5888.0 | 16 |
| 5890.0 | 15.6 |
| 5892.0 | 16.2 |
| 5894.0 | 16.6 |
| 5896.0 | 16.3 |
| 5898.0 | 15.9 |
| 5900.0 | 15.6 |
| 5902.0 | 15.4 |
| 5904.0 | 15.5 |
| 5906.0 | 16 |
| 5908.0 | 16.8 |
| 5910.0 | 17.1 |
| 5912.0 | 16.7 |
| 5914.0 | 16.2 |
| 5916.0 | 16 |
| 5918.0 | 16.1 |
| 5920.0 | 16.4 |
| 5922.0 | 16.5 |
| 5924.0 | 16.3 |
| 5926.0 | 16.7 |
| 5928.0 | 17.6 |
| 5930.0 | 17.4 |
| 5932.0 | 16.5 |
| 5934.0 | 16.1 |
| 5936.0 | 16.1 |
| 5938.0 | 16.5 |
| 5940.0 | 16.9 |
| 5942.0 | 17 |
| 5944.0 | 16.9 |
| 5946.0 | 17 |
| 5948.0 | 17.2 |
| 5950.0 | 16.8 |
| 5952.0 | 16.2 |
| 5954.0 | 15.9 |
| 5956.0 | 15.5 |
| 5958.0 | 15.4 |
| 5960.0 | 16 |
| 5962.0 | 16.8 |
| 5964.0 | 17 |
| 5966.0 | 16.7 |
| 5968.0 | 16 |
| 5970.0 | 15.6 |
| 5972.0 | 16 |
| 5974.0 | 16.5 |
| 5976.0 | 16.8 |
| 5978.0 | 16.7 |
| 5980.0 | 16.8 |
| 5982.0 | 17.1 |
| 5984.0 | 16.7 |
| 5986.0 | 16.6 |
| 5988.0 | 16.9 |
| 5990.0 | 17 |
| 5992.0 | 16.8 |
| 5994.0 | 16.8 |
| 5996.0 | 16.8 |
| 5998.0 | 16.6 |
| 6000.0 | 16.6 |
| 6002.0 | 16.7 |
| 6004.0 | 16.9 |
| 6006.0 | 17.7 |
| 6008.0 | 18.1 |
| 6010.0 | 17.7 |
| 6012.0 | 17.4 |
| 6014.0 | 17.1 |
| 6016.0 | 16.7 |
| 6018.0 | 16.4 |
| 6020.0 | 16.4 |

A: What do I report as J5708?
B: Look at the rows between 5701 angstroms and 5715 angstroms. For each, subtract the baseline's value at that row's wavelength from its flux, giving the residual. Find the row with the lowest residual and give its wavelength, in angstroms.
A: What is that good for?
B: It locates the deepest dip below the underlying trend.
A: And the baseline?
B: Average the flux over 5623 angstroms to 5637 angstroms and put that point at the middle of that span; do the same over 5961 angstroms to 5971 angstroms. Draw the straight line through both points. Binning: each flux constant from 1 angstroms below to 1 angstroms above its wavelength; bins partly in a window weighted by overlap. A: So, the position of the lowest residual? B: 5710.0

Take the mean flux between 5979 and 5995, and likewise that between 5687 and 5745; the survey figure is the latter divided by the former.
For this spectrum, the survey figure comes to 0.97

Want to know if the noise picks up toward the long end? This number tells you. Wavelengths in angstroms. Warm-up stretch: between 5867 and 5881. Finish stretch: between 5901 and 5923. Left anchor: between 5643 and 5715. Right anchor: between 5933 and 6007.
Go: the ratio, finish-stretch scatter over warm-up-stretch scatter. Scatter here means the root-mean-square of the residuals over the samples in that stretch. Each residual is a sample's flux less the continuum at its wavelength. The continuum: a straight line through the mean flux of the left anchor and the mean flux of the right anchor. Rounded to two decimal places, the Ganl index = 0.81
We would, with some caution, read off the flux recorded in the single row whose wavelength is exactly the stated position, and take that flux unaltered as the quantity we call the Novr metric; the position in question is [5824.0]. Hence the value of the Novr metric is 16.4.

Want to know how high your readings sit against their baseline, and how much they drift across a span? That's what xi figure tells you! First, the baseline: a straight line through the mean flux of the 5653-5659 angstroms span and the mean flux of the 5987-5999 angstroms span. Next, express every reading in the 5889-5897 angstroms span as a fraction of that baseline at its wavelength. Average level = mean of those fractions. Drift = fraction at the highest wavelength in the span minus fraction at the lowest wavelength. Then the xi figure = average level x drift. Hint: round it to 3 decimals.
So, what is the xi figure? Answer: 0.040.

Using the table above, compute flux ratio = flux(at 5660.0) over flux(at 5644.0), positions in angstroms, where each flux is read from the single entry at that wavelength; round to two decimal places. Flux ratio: 1.03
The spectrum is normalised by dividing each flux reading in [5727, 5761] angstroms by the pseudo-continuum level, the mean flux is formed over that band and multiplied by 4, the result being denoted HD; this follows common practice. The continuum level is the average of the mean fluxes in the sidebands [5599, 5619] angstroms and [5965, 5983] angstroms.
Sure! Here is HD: 4.13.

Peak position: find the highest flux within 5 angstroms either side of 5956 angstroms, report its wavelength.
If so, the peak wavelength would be 5952.0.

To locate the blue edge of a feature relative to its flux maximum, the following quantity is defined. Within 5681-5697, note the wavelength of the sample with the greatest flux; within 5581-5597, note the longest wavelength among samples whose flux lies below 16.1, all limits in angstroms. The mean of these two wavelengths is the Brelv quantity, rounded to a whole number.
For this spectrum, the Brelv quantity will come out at 5642 angstroms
